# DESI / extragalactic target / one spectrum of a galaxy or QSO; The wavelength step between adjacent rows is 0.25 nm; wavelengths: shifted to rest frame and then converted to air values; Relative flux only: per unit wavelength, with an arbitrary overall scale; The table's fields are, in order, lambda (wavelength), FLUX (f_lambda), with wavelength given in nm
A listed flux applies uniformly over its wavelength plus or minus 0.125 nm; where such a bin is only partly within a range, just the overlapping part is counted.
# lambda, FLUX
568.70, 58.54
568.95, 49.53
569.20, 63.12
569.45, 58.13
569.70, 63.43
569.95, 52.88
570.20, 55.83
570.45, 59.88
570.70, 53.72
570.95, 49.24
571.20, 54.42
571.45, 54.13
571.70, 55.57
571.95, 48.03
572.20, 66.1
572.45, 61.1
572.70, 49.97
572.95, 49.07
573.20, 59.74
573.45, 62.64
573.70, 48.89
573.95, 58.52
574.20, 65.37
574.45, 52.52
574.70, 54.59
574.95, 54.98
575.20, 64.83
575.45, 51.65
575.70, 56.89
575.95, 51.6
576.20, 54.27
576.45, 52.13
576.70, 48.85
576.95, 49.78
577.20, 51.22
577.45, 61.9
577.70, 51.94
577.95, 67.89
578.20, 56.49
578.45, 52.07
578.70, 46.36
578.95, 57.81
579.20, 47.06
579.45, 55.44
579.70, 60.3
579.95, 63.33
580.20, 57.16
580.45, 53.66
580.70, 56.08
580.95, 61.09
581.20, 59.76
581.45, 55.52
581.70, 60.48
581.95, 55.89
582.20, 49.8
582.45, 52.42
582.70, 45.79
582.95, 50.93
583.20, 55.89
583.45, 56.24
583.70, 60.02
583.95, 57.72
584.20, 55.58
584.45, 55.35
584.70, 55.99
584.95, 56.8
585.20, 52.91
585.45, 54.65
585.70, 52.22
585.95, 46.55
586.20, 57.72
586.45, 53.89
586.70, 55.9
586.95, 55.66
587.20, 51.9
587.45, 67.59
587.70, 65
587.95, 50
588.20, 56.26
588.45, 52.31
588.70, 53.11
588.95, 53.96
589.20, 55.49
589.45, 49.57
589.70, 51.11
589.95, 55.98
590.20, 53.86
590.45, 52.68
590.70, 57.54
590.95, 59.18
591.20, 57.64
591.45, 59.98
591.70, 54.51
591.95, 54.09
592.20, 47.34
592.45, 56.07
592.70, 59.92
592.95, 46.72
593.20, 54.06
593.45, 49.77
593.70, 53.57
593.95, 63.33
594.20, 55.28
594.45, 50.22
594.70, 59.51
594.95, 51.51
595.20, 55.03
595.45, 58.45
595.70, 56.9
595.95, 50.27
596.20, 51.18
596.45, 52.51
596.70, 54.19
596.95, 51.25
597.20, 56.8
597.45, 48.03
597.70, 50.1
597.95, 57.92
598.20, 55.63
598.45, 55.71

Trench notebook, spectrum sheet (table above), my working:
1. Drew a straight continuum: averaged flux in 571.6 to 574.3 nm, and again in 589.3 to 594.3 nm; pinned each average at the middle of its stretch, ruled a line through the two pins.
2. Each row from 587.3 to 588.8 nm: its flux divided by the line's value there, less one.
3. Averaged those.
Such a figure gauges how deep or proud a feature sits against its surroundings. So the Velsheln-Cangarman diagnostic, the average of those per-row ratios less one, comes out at 0.042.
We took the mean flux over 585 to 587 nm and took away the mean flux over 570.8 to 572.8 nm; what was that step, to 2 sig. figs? -1.1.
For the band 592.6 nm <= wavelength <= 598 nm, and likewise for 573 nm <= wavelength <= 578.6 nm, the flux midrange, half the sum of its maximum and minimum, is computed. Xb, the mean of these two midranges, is 56.7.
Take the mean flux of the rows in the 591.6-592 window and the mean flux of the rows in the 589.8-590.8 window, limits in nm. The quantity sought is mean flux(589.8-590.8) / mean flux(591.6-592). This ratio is 1.01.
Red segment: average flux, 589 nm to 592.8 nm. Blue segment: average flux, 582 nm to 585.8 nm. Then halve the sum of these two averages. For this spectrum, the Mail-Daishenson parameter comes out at 54.6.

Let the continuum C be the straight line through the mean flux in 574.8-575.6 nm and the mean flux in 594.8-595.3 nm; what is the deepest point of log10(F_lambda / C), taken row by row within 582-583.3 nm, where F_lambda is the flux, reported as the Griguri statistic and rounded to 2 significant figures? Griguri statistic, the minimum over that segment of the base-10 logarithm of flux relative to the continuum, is -0.085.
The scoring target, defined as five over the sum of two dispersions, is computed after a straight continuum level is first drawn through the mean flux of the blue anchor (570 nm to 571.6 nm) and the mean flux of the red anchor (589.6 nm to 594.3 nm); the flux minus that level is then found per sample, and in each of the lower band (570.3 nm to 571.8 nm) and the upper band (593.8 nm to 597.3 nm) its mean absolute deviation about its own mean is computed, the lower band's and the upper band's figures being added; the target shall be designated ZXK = 0.94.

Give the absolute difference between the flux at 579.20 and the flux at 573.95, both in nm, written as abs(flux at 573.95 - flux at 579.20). 11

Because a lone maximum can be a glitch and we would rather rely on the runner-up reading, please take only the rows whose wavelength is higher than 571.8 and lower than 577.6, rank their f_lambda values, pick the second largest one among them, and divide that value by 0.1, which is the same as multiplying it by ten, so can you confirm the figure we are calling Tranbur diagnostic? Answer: 654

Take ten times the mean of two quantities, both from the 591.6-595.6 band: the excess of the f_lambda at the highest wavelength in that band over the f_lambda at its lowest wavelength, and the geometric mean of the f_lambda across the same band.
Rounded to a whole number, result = 290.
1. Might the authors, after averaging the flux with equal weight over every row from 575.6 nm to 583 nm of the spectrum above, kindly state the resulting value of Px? 54.8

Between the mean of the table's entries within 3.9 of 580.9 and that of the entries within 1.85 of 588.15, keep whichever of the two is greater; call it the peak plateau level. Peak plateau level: 55.7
